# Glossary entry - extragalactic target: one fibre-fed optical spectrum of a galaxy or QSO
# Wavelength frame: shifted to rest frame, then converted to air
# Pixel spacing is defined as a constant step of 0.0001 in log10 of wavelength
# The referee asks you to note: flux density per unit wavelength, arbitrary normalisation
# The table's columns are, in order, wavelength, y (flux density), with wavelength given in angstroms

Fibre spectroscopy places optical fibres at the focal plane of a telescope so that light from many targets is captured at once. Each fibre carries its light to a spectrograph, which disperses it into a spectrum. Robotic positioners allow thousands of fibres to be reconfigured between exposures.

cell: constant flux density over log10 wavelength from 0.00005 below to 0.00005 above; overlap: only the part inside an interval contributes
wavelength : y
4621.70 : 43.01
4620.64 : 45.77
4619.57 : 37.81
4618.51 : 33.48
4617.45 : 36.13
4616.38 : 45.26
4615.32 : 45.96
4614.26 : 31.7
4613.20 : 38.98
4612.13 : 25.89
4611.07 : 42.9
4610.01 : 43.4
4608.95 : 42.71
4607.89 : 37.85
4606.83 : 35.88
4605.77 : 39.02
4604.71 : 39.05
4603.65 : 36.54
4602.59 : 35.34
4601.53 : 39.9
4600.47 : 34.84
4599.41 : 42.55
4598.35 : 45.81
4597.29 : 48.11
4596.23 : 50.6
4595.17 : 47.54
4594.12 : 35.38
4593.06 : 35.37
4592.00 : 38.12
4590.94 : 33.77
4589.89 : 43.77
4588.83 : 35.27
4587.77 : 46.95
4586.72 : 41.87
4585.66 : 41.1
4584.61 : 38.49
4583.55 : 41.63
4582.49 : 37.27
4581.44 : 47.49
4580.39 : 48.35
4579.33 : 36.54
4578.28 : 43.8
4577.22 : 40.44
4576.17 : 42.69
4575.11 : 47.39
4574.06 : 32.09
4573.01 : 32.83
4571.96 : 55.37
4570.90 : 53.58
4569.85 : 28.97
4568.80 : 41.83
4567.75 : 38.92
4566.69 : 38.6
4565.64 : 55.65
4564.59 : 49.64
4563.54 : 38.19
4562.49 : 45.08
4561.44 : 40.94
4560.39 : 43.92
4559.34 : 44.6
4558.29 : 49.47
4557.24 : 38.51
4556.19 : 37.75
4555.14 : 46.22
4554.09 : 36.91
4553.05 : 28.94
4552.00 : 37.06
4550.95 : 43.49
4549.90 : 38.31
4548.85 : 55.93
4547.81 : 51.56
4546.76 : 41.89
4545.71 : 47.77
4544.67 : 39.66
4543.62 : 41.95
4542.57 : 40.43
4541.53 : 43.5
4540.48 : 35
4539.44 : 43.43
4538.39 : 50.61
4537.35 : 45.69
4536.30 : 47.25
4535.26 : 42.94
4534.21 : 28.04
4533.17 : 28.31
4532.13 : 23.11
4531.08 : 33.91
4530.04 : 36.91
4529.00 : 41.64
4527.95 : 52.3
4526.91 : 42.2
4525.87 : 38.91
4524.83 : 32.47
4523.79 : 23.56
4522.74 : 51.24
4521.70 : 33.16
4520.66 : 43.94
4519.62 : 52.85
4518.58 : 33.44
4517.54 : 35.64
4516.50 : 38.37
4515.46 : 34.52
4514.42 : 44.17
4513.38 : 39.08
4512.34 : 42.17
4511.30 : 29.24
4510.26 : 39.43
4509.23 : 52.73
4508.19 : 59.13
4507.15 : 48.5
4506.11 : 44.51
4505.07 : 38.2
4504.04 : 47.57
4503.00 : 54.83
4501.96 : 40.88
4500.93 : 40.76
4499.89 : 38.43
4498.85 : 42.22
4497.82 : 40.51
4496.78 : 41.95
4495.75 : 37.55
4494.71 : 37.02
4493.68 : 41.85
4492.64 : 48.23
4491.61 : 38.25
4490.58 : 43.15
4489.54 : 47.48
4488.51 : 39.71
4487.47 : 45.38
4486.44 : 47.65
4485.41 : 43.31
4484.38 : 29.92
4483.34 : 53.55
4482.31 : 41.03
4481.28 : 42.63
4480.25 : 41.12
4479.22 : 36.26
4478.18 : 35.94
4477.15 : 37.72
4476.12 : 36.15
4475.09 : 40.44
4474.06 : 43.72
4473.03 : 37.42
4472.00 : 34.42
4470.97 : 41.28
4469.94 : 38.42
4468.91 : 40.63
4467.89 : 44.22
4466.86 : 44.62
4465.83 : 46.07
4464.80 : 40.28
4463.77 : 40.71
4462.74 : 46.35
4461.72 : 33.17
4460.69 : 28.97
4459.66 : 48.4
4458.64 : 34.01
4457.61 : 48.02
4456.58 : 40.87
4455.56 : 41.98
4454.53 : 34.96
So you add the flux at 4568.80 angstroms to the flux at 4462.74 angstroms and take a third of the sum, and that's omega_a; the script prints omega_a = 29.4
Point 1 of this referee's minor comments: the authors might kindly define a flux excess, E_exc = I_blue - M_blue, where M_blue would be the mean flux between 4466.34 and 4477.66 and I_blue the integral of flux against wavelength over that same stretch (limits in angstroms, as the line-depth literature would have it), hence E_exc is 412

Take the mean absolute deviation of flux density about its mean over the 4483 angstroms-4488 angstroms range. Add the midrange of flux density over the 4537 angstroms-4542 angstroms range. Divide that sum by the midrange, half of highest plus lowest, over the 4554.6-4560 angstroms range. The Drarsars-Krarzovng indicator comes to 1.12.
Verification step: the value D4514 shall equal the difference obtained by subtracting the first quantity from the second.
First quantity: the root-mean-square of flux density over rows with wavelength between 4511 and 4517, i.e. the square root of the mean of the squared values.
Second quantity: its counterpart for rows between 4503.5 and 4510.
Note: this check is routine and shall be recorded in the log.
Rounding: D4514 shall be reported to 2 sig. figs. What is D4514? 11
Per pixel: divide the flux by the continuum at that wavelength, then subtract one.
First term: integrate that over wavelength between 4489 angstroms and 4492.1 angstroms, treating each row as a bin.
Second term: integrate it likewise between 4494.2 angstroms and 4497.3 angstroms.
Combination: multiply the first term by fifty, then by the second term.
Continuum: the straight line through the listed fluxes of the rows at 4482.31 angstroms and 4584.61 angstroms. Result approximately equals -1.1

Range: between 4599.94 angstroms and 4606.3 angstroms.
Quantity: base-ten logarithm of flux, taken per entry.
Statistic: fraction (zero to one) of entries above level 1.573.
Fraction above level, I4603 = 0.50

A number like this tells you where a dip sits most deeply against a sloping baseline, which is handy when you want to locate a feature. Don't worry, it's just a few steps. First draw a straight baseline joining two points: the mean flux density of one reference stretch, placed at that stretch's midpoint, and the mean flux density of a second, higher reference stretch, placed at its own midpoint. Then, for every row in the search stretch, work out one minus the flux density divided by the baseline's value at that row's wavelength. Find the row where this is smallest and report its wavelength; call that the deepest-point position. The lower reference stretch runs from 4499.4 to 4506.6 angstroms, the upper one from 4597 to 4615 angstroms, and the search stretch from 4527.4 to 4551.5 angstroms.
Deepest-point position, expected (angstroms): 4548.85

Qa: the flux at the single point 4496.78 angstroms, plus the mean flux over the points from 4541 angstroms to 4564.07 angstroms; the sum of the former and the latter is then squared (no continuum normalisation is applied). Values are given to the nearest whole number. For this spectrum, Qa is 7109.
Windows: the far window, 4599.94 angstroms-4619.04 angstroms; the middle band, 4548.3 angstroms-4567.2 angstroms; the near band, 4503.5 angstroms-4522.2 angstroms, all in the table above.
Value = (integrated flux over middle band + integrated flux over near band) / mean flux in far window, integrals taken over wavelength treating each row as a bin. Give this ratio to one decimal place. 41.9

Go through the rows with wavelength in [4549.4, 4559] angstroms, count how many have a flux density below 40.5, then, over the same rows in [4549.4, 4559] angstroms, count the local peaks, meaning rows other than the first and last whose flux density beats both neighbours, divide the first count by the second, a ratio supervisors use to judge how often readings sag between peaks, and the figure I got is 3.0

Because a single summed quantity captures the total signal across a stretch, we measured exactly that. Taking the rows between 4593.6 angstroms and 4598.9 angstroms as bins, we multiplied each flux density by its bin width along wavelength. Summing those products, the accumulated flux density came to 241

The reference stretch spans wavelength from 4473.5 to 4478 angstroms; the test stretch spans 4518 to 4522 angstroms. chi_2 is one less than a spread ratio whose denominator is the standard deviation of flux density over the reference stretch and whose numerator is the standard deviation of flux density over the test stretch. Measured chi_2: 1.8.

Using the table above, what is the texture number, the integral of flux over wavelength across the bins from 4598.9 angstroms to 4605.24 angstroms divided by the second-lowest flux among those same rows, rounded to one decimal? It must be 6.8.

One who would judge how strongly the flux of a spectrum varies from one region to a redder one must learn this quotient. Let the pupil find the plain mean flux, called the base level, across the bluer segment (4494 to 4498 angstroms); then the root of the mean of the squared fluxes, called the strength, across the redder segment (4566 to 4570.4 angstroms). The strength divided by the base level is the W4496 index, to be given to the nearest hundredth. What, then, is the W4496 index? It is 0.95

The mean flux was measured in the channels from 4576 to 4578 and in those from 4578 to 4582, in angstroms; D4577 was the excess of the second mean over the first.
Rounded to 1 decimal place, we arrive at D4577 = 2.5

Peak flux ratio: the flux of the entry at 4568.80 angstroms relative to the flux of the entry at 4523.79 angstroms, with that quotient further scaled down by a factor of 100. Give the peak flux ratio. 0.0178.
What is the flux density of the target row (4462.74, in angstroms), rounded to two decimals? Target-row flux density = 46.35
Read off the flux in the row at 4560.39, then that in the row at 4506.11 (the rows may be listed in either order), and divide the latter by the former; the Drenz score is 1.01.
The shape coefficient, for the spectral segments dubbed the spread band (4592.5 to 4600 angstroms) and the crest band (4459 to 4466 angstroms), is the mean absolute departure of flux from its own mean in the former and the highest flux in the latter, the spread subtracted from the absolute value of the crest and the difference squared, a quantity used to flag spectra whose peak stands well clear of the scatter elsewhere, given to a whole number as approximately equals 1882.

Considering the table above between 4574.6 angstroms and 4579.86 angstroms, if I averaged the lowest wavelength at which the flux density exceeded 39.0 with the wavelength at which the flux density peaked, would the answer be 4575.1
